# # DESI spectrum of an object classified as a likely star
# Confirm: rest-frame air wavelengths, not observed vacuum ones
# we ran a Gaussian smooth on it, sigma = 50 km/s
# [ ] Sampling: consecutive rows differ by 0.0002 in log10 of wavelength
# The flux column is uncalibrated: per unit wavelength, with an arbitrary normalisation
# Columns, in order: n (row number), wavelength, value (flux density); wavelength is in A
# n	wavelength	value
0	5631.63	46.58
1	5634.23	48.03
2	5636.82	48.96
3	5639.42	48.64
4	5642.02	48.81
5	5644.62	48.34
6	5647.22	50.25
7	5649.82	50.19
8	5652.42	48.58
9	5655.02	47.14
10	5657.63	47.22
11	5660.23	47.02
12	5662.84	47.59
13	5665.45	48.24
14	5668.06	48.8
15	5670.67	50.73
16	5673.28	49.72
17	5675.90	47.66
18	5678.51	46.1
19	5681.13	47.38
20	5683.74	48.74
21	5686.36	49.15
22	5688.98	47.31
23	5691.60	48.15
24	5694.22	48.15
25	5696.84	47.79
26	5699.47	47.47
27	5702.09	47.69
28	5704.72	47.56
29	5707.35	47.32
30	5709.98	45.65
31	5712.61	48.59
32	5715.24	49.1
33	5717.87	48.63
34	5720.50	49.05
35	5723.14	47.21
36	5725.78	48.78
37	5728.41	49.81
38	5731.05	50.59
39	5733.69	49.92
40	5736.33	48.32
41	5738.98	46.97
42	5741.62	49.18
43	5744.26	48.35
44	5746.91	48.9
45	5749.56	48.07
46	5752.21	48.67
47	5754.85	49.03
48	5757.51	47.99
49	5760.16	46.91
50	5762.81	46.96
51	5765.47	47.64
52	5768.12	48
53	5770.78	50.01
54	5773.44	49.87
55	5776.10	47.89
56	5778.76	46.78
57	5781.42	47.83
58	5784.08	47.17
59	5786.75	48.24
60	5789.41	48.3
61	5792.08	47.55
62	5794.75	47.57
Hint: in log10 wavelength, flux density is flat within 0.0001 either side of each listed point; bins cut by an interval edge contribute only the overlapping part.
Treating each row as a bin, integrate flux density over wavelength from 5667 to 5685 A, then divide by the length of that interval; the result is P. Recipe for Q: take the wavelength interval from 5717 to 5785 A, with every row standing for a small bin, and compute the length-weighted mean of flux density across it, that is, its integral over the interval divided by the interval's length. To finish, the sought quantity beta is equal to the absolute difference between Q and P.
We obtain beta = 0.0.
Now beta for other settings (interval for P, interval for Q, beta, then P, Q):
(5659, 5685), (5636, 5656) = 0.7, 48.2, 48.89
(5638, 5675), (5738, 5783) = 0.5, 48.6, 48.19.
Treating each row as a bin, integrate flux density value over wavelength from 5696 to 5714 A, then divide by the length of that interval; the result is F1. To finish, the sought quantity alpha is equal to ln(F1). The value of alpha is 3.86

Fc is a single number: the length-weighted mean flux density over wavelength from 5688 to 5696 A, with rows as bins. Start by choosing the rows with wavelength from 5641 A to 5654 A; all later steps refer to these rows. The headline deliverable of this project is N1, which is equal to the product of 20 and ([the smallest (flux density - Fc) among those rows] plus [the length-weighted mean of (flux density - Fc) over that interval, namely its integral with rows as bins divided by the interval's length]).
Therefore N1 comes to 34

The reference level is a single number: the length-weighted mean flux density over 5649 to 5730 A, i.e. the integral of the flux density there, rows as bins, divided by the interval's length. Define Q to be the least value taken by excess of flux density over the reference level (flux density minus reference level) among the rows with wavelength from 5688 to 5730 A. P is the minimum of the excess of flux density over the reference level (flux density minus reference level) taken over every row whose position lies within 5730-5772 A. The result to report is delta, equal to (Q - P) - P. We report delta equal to 0.0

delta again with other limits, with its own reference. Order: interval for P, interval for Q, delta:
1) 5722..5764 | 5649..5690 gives 0.4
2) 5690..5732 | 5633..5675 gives 3.9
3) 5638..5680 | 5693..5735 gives 1.6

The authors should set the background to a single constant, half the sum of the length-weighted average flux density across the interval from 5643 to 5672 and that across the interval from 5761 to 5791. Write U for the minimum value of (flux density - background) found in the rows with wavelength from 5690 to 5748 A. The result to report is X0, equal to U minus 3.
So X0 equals -5.7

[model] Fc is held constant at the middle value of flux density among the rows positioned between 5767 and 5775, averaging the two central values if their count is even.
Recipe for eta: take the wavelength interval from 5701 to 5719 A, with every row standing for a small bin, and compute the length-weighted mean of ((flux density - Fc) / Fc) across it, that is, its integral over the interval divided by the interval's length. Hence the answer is -0.042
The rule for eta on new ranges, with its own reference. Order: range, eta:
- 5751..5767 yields -0.040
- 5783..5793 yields -0.041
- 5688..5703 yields -0.042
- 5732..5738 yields -0.016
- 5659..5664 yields -0.051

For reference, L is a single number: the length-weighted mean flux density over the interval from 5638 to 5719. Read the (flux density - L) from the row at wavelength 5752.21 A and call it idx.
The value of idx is 0.5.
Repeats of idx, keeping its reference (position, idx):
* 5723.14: -1.0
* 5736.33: 0.1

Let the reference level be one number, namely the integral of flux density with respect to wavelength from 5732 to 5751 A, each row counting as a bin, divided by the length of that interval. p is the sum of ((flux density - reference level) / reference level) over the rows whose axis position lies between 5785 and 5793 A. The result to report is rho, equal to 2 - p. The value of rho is 2.03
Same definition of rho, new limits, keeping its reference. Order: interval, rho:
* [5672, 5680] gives 2.04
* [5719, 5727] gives 2.01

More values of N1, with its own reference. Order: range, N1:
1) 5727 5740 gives 6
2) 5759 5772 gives -21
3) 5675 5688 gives -39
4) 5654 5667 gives -27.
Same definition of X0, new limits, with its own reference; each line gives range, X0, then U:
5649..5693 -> -5.2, -2.2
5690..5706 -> -3.8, -0.8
